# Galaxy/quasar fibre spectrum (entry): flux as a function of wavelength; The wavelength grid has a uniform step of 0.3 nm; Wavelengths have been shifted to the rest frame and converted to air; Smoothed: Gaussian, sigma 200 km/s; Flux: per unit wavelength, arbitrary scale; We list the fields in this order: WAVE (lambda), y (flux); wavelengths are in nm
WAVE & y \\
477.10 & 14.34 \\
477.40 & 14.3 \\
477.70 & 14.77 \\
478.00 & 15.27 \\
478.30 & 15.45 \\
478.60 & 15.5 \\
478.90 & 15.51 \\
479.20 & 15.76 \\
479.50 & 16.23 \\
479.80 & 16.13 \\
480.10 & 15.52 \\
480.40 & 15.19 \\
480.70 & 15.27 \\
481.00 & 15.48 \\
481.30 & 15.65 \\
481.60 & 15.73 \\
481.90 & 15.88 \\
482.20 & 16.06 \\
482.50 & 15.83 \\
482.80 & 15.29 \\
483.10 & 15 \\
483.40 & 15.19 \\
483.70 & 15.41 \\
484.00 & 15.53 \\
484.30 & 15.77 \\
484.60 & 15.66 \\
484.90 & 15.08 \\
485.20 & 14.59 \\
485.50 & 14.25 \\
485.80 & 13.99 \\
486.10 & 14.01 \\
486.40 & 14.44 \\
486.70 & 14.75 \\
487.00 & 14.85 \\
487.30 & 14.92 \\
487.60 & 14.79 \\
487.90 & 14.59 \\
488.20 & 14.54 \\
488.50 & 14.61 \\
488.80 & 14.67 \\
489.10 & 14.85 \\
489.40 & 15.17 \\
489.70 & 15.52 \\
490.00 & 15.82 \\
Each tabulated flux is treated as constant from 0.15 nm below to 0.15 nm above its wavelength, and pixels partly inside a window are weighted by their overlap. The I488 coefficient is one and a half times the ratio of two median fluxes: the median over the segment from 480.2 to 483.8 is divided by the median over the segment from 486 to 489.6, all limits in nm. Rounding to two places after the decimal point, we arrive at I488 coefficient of 1.57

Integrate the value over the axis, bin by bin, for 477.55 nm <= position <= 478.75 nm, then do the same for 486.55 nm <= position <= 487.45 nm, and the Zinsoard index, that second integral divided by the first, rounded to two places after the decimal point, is 0.73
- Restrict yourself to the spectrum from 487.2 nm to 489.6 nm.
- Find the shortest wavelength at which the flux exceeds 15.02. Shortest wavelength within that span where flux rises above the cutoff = 489.40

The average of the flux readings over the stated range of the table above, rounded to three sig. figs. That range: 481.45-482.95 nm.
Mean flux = 15.8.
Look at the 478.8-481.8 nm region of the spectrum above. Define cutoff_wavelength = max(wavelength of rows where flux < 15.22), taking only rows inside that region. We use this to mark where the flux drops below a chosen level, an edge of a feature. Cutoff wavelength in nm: 480.40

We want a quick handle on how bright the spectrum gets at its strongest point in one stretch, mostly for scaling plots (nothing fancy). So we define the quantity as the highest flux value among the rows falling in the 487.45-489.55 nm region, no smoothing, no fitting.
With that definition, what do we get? 15.17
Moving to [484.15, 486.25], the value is 15.77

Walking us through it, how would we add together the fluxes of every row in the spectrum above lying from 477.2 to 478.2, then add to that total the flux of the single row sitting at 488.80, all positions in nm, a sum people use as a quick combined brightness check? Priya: 59.0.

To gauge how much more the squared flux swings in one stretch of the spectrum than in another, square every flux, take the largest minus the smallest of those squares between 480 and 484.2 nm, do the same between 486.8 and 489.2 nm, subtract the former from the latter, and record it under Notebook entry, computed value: -22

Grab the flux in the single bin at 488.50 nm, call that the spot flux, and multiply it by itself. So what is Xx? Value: 213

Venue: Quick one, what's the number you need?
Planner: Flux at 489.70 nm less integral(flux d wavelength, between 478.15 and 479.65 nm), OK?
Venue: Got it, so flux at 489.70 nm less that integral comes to -8.0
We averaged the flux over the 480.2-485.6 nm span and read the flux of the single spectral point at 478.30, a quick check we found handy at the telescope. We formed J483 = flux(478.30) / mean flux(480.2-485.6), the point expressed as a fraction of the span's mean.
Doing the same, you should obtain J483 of 1.00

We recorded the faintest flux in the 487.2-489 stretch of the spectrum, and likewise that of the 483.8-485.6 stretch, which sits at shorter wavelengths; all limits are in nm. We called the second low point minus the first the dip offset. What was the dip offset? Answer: -0.29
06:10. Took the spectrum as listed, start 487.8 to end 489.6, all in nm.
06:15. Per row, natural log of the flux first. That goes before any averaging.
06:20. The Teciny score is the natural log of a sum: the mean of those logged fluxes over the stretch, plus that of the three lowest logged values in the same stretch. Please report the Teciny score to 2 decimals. 1.68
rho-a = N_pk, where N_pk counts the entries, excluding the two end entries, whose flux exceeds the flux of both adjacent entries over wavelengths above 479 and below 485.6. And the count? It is 3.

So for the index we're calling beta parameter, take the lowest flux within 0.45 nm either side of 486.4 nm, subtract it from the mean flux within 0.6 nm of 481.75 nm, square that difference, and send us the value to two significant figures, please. 3.3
